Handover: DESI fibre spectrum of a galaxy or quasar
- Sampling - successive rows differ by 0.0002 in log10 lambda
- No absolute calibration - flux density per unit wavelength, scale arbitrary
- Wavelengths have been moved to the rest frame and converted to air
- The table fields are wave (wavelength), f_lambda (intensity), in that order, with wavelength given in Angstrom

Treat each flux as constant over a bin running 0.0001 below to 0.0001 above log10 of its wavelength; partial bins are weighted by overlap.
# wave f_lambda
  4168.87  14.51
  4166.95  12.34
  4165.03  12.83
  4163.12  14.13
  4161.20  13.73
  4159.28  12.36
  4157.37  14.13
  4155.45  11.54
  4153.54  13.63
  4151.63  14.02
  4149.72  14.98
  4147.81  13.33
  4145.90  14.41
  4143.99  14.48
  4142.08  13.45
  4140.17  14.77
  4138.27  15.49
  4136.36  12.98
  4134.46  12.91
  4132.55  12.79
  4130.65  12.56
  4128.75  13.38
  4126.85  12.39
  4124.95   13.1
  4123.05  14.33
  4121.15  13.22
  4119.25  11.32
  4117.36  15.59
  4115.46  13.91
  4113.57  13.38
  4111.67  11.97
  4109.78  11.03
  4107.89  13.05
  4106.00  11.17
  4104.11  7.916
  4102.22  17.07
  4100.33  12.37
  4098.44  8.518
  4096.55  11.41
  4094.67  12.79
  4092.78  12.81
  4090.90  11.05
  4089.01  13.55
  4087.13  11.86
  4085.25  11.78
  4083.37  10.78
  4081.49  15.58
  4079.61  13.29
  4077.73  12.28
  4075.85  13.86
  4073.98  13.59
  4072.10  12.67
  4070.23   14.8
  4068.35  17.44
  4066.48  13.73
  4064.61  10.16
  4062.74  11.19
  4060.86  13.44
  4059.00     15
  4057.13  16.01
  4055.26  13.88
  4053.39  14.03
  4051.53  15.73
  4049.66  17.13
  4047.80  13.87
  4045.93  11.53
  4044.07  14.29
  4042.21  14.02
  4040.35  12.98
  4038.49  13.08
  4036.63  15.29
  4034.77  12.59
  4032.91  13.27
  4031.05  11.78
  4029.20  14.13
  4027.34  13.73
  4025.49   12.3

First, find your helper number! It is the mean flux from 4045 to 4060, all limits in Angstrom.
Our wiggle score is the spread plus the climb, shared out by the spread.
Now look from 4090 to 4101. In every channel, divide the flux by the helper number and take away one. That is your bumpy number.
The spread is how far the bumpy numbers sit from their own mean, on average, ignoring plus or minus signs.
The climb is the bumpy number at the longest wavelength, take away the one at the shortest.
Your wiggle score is 2.1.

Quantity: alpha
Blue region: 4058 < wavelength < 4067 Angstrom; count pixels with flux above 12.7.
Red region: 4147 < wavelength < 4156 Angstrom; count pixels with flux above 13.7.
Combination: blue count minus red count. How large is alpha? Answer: 1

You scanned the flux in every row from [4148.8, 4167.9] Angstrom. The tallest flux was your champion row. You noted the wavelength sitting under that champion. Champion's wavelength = 4149.72 Angstrom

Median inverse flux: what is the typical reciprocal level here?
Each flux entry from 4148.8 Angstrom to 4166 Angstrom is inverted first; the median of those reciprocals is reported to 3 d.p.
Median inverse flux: 0.073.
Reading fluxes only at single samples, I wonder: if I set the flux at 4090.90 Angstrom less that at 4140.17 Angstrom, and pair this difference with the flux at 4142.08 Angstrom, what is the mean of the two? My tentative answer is 4.9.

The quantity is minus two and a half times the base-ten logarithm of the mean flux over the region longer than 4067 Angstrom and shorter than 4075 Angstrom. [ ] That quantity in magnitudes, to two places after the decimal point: -2.91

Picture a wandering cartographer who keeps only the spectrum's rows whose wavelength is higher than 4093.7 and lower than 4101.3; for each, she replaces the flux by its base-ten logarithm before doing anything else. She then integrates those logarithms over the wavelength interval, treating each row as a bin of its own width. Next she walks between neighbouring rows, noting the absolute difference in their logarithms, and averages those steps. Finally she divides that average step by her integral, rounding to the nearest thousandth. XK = 0.014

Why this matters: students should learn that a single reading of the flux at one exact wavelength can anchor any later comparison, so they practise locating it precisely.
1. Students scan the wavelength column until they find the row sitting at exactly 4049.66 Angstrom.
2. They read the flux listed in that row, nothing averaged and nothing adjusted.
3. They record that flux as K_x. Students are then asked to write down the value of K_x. 17.13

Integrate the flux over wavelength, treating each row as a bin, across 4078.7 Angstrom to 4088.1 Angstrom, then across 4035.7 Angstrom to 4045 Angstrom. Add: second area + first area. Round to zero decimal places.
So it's 249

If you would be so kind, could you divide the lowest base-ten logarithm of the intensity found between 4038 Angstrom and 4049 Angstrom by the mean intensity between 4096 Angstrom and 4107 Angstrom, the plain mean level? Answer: 0.093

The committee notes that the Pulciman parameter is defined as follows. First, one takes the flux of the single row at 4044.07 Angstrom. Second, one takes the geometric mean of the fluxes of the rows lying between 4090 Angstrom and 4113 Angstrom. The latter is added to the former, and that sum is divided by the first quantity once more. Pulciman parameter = 1.81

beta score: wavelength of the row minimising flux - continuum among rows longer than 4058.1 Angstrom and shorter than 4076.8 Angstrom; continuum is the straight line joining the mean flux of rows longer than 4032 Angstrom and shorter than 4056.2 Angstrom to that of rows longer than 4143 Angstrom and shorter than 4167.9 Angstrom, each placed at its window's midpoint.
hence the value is 4064.61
